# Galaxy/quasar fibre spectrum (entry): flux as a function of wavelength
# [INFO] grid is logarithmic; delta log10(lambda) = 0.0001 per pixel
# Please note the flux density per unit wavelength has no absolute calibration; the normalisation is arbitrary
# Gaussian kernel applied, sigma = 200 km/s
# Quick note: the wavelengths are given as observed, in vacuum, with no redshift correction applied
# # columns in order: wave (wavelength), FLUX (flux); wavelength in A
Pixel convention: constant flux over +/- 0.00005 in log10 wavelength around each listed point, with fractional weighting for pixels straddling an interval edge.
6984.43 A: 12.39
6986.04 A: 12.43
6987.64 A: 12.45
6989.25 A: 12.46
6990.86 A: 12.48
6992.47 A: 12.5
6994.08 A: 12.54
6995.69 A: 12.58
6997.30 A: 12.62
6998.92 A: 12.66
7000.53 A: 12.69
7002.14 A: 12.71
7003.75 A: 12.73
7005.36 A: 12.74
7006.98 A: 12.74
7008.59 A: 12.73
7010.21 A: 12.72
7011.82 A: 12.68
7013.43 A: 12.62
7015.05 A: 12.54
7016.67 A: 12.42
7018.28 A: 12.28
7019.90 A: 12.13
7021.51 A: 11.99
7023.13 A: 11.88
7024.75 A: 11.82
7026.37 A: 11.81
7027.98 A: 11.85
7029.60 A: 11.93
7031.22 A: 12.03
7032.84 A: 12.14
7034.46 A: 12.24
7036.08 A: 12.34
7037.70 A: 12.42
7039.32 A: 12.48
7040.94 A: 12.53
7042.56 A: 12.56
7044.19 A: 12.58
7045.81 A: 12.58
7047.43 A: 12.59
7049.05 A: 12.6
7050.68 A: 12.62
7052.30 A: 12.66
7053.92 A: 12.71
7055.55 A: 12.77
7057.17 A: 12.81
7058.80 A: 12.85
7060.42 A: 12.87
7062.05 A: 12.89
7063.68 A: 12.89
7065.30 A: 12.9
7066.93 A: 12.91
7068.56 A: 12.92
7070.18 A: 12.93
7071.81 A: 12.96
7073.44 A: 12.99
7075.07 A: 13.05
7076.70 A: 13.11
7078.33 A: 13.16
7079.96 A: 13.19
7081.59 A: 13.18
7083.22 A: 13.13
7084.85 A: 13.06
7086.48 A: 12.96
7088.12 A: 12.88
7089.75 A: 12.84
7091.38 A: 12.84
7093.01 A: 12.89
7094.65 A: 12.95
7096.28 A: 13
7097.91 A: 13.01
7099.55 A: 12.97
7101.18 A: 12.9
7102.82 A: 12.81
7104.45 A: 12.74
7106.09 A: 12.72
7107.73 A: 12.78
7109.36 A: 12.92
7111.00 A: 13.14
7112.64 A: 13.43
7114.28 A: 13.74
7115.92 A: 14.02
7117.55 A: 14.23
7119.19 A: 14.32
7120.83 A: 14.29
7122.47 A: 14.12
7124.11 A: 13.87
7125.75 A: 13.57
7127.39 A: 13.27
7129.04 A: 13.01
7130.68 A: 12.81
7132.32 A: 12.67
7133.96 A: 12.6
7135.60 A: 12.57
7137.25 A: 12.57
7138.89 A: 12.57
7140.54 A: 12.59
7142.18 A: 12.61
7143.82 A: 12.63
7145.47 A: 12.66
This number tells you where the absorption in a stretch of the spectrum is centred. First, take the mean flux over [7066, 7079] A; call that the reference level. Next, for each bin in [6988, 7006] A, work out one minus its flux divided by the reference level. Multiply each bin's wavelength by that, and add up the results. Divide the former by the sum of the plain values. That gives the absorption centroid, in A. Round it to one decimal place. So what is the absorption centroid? 6996.0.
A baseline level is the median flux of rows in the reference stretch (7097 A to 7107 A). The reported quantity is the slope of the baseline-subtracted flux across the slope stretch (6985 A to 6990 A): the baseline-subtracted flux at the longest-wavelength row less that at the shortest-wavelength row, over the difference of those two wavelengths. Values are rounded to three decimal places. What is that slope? 0.009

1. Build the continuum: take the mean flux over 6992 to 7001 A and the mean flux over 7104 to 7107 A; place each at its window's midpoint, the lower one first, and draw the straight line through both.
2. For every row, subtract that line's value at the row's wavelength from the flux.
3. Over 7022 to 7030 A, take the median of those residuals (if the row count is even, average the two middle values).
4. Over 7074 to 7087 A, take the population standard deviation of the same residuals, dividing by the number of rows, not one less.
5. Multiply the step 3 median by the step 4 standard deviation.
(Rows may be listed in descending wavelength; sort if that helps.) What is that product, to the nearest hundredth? -0.06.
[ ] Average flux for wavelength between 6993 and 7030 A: 12.41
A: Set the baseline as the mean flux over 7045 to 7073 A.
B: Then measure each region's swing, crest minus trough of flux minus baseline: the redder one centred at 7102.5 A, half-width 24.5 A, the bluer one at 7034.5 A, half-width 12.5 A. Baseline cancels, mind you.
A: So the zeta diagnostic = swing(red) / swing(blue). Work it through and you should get 2.1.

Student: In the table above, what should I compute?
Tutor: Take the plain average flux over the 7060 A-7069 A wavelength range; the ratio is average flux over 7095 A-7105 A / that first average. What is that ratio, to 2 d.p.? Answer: 1.00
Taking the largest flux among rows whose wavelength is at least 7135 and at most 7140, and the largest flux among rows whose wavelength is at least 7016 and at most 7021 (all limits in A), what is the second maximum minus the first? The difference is -0.15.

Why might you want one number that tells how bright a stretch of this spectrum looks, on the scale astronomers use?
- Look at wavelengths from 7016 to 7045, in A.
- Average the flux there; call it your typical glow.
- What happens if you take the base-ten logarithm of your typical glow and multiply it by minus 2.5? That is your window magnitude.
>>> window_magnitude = -2.72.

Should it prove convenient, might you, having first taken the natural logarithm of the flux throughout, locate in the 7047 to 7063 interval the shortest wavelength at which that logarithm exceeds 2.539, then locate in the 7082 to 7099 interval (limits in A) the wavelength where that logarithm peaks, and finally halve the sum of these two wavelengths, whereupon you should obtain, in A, 7068.6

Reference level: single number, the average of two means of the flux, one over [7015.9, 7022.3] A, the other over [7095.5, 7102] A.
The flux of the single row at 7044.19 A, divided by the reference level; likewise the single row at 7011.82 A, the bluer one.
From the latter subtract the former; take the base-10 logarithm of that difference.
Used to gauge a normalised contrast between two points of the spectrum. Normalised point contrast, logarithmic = -2.10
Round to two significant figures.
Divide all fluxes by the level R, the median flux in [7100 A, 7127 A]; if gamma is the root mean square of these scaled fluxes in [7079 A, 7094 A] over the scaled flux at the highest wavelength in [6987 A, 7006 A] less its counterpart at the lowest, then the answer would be 45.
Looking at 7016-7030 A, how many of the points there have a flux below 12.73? 9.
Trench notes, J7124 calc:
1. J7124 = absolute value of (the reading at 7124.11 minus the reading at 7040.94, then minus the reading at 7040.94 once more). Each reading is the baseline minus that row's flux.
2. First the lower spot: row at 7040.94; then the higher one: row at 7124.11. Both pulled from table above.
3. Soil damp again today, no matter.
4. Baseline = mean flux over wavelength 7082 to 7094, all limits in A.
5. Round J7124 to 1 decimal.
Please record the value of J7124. 1.8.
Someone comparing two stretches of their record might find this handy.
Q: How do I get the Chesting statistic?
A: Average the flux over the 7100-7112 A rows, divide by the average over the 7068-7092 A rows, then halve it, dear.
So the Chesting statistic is 0.494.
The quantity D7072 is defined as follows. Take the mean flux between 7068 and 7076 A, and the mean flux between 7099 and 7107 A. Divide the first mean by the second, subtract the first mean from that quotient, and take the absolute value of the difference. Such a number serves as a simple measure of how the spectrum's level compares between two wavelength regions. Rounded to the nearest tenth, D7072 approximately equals 12.0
